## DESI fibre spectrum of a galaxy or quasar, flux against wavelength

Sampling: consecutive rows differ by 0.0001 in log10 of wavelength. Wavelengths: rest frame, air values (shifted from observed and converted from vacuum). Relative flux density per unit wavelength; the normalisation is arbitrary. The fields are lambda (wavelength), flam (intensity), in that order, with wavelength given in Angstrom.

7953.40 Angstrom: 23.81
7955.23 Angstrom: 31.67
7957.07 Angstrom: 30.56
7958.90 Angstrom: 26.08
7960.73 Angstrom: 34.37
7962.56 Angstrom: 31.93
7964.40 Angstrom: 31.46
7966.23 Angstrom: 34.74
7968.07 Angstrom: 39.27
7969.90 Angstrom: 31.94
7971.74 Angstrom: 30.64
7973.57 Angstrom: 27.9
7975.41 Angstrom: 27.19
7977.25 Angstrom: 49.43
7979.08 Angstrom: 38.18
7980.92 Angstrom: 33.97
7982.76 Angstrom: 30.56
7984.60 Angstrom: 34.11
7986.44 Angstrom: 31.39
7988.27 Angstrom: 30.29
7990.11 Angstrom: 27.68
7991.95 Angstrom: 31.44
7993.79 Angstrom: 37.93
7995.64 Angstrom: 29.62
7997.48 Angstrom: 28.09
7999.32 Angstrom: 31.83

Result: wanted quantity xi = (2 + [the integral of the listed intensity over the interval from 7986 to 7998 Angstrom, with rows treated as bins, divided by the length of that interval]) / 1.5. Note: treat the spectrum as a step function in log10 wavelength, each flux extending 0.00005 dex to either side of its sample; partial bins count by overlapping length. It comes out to 22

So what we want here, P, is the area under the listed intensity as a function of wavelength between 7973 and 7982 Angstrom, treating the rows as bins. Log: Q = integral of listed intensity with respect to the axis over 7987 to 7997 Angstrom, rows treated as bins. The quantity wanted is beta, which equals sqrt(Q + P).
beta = 25.1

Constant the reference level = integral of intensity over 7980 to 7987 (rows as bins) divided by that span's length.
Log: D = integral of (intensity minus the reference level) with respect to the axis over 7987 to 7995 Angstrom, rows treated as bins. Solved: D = -6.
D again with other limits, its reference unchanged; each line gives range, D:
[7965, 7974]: 5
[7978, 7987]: 13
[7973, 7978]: 11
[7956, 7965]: -15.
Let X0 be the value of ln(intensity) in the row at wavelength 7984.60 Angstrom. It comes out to 3.53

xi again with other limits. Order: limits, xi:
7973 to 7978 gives 25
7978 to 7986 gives 24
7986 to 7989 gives 22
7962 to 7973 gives 23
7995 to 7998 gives 21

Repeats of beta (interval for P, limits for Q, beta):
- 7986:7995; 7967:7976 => 23.9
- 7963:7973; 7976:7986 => 26.4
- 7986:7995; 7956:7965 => 23.7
